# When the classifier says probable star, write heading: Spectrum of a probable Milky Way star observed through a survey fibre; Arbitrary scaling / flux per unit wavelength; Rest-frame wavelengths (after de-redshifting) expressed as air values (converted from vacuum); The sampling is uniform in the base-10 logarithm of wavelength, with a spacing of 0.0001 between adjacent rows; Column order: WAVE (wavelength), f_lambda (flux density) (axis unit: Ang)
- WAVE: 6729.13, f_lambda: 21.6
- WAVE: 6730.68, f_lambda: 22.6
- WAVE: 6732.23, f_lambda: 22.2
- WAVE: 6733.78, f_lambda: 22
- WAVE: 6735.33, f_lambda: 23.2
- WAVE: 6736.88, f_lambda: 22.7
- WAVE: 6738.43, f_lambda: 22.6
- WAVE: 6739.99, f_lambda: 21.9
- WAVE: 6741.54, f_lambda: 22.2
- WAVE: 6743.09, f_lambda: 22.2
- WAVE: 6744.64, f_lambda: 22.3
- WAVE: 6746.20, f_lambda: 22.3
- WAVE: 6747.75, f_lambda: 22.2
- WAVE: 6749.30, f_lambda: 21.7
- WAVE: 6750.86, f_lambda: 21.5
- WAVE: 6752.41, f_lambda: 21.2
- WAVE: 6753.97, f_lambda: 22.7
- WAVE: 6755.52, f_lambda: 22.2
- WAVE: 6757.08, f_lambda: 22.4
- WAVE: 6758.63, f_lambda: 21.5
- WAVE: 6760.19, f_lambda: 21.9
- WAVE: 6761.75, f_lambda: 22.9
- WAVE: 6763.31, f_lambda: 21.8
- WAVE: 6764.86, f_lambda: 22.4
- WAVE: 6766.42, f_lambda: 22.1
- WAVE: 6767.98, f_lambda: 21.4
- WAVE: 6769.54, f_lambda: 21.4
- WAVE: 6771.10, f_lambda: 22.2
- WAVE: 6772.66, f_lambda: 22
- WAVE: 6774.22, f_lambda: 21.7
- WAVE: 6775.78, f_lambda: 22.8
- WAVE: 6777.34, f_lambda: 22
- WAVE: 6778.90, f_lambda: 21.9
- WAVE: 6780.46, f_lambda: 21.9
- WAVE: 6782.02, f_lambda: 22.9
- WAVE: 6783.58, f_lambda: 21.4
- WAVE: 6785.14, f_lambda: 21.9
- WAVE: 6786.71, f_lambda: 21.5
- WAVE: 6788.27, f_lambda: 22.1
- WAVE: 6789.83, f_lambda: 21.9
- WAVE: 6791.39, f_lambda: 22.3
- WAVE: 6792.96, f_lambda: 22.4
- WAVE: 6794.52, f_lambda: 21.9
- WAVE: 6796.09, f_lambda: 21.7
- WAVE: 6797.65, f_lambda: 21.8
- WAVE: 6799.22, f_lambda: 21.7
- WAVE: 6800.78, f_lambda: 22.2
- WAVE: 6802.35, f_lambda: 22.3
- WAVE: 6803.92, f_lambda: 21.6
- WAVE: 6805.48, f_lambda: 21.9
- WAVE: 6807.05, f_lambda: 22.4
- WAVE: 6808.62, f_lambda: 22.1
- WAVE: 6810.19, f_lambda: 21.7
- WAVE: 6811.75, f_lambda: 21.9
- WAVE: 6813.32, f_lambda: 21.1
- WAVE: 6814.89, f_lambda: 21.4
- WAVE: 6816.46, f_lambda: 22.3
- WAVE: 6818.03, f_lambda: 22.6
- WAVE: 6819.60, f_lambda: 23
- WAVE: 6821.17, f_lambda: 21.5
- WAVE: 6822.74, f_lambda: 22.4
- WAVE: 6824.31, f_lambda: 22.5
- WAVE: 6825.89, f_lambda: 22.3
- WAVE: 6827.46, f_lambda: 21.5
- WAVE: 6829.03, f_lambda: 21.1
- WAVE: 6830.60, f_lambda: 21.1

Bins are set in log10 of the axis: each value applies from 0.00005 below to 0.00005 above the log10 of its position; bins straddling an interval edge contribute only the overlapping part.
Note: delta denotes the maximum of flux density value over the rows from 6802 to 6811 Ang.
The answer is 22.4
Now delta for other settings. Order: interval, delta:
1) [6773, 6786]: 22.9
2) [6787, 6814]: 22.4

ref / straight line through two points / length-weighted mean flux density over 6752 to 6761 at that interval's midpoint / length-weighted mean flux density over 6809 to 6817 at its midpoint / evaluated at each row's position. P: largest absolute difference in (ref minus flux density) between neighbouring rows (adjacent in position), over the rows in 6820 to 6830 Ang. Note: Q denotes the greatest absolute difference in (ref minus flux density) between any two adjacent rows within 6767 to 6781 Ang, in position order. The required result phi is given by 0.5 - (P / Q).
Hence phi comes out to -0.3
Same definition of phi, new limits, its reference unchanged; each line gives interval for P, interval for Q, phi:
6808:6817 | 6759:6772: -0.3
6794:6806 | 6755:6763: -0.2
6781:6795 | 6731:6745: -0.7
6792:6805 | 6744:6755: 0.0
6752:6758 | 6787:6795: -2.6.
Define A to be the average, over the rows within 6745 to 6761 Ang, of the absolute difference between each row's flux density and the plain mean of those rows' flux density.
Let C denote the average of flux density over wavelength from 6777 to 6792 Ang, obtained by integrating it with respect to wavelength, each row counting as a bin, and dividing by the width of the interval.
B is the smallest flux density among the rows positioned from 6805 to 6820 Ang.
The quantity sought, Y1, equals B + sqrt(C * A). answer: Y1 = 24.1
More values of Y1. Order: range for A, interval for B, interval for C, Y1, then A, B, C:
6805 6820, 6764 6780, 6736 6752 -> 24.5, 0.44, 21.4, 22.1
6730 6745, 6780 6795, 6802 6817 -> 24.0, 0.31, 21.4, 21.9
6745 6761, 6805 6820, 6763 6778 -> 24.1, 0.40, 21.1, 22.0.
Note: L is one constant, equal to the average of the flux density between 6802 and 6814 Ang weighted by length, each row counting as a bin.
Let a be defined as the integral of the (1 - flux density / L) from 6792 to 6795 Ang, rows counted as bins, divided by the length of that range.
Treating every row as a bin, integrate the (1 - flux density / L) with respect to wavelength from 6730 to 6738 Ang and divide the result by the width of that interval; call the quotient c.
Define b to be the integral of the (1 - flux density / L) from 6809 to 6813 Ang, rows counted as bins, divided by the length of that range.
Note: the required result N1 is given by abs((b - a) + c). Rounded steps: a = -0.014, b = 0.006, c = -0.031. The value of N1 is 0.011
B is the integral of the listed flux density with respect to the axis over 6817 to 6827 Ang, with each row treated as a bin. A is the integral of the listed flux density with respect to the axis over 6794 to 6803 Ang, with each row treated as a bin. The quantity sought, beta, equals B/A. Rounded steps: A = 197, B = 223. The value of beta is 1.13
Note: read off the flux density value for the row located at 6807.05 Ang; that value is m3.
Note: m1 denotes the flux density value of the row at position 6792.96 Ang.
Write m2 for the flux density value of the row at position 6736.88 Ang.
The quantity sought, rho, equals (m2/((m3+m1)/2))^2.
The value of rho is 1.03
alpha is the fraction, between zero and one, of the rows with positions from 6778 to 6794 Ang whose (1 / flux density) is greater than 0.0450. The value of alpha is 0.700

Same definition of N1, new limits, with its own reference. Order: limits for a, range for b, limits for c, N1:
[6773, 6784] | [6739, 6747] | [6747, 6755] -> 0.004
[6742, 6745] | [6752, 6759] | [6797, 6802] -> 0.005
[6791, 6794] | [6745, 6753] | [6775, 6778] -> 0.002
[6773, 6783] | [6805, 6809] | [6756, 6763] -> 0.012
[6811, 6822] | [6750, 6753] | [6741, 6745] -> 0.011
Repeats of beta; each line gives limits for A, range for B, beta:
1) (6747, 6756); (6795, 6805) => 1.11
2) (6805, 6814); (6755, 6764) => 1.01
